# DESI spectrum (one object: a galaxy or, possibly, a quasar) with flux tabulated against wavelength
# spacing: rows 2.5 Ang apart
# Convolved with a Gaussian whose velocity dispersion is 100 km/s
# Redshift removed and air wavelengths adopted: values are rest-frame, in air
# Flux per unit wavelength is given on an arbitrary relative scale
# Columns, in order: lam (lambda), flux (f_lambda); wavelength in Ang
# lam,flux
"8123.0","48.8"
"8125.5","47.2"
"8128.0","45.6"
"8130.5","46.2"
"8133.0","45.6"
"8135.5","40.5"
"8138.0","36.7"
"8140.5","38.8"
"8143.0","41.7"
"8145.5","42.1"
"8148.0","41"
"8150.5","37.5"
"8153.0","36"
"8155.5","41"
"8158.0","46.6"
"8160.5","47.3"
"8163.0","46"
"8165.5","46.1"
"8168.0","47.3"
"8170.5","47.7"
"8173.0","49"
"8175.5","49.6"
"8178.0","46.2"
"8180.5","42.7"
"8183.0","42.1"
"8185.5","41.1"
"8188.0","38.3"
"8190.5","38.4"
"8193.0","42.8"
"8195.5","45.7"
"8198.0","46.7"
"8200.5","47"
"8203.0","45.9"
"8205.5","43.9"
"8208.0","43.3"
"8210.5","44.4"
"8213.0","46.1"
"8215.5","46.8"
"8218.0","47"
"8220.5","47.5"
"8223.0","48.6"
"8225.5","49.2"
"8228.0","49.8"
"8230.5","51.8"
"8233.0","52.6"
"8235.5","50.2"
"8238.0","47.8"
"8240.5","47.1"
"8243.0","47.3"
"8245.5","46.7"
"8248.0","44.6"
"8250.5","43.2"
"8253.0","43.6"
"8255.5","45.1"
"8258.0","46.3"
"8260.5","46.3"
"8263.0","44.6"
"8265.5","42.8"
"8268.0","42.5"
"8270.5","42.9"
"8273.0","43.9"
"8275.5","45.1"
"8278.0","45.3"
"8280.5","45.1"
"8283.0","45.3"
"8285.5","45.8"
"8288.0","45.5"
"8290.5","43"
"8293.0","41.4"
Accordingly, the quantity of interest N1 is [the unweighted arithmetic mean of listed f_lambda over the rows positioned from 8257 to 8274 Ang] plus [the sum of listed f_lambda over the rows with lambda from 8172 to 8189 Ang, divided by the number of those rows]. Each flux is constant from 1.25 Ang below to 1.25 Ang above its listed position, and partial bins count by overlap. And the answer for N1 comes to 88.3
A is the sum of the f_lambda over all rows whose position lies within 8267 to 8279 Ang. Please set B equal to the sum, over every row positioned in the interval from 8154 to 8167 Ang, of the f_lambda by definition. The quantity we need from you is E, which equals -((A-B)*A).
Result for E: 1604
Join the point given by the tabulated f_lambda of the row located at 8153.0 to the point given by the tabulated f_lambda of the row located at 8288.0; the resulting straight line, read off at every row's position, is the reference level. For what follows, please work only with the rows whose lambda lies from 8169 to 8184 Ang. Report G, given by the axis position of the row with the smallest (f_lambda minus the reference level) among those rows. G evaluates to 8183.0 Ang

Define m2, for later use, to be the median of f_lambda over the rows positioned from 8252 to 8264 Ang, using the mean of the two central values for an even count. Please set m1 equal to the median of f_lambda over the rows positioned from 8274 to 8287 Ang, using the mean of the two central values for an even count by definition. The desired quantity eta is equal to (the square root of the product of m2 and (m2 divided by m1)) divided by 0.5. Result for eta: 13.4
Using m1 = 45.3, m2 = 45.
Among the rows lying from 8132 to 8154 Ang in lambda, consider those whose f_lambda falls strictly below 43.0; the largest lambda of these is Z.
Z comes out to 8153.0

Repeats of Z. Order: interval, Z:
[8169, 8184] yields 8183.0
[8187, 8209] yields 8193.0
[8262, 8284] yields 8270.5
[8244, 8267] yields 8265.5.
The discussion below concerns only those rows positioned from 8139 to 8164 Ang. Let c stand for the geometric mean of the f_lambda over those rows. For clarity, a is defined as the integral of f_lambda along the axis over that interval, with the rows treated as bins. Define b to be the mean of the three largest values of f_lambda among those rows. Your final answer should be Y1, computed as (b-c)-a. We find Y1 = -1038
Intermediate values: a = 1043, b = 46.6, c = 42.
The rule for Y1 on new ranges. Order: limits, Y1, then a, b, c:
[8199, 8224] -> -1149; 1151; 47.7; 46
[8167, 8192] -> -1100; 1105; 48.8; 44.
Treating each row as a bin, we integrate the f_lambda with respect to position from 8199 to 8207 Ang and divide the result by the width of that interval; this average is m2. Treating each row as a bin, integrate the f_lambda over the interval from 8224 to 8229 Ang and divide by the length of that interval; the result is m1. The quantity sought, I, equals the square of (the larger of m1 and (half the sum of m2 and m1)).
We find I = 2444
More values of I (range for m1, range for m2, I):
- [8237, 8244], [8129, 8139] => 2246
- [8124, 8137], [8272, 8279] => 2019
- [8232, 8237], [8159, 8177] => 2617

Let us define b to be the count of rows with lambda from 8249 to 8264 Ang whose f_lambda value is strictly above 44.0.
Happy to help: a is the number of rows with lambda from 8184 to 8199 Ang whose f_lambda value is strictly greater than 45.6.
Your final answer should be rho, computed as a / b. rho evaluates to 0.50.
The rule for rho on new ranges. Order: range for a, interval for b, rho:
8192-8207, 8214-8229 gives 0.67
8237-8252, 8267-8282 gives 1.33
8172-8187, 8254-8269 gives 0.75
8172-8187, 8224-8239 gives 0.50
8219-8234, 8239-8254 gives 1.50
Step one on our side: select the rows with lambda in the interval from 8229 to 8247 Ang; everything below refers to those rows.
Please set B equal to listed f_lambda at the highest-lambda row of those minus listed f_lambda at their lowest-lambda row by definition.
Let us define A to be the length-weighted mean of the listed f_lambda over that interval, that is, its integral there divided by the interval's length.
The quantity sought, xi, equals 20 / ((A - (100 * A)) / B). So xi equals 0.021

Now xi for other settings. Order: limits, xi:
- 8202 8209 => 0.012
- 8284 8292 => 0.013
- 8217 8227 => -0.009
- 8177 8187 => 0.024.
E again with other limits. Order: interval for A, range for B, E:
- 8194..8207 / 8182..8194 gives -6074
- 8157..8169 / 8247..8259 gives -2450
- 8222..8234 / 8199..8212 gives -6930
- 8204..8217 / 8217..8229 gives 3951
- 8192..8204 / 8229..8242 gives 4881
